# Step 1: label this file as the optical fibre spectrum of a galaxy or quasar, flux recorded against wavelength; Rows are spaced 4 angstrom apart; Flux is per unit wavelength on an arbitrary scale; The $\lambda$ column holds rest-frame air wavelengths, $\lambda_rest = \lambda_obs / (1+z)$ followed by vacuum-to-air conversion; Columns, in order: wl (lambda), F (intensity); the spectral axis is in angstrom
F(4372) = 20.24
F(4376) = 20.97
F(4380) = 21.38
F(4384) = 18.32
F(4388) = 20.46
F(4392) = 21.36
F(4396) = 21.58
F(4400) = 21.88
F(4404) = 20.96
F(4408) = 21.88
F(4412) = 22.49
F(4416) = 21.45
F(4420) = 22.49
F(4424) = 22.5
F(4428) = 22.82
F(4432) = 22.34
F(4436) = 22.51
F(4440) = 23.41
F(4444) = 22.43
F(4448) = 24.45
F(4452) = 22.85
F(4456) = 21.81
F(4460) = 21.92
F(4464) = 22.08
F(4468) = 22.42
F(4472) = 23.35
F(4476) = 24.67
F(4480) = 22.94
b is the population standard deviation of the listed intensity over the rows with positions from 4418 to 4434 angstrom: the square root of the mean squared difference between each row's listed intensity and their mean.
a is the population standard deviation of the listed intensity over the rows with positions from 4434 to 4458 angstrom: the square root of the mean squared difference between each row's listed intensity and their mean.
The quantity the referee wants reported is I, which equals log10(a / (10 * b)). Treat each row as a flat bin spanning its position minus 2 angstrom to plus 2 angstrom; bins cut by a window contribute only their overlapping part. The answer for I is -0.32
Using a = 0.8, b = 0.17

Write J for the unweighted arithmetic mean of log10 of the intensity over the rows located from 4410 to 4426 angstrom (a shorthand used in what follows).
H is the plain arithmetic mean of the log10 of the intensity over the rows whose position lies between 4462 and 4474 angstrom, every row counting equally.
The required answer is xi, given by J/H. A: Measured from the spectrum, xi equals 0.99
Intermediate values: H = 1.35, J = 1.35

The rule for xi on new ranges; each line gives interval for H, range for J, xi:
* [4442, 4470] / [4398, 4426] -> 0.99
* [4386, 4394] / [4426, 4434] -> 1.03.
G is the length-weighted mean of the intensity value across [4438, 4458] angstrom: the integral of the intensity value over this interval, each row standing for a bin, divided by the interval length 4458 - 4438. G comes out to 23.0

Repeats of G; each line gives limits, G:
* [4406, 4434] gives 22.3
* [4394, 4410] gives 21.6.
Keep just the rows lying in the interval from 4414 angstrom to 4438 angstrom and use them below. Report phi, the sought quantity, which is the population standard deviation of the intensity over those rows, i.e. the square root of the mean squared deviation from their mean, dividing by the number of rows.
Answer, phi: 0.4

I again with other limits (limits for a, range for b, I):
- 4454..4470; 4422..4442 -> -1.22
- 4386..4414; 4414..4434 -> -0.87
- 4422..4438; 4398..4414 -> -1.50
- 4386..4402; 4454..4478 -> -1.28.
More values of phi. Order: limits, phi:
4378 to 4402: 1.2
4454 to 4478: 1.0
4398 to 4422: 0.5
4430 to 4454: 0.7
